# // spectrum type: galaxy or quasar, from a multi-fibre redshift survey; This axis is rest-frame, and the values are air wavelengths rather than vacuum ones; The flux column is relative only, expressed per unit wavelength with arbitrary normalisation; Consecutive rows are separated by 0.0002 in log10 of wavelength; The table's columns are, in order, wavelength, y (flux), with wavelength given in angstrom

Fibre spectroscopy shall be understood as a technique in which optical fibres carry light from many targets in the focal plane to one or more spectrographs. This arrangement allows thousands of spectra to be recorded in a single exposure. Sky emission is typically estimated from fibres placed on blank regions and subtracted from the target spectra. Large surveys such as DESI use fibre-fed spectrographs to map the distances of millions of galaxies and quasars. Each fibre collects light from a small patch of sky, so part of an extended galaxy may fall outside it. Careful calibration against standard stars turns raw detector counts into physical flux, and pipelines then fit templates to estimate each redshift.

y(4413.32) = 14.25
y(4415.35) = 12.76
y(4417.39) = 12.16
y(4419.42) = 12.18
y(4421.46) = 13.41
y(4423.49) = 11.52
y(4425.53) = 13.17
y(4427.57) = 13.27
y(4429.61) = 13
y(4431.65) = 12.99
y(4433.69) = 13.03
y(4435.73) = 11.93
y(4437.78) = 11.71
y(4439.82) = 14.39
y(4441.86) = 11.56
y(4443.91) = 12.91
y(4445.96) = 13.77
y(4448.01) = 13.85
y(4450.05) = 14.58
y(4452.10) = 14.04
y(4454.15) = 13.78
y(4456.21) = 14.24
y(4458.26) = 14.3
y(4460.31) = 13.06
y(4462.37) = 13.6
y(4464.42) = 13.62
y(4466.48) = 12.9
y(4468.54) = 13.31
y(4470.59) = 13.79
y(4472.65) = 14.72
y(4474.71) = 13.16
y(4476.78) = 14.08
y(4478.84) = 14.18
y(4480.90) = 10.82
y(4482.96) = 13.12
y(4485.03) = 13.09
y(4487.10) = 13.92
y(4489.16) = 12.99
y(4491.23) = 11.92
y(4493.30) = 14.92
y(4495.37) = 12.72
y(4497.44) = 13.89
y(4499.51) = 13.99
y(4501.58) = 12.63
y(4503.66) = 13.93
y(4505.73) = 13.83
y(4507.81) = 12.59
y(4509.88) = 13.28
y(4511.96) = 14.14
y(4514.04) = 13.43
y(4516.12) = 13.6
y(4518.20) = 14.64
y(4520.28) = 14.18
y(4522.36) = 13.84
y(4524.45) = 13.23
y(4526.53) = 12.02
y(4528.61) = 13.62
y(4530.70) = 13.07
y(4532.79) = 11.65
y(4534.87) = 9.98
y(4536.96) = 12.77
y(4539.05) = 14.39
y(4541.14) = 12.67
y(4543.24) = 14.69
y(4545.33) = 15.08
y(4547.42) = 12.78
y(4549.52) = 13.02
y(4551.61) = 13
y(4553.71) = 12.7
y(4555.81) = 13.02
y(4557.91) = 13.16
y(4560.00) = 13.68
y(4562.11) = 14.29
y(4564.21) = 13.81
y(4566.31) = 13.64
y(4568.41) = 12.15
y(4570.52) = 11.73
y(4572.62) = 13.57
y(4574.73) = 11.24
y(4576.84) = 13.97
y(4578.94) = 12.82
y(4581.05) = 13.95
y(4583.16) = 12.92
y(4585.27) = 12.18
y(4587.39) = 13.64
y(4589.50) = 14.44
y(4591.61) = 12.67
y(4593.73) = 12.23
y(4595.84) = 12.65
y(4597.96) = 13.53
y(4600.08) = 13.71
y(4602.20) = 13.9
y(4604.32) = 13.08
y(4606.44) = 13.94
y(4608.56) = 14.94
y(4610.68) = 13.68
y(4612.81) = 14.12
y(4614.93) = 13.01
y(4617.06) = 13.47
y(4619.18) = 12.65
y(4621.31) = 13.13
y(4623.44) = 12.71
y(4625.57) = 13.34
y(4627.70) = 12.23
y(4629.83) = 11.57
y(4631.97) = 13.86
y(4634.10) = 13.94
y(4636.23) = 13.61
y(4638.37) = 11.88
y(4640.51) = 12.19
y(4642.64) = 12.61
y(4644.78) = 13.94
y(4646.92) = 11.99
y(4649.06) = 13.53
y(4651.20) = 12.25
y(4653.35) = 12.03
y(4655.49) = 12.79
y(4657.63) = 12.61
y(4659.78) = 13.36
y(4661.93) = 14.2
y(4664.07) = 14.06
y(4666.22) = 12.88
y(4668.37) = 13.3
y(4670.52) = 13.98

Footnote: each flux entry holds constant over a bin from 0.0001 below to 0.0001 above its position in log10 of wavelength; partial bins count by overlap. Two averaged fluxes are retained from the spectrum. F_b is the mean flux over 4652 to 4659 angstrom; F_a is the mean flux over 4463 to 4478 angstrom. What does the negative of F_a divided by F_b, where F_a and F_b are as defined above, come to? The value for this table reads -1.09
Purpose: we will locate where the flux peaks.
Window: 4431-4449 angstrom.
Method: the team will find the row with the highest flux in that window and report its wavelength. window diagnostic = 4439.82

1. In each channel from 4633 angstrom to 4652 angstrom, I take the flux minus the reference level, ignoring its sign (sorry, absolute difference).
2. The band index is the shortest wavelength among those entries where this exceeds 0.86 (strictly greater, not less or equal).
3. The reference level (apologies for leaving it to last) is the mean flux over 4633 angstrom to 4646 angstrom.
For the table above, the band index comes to 4634.10 angstrom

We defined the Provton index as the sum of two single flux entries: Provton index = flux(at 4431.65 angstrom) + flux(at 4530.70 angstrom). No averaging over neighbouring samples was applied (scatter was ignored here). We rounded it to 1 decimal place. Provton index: 26.1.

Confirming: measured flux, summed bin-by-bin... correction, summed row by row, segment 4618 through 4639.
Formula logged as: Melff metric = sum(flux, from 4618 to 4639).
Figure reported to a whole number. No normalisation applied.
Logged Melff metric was 129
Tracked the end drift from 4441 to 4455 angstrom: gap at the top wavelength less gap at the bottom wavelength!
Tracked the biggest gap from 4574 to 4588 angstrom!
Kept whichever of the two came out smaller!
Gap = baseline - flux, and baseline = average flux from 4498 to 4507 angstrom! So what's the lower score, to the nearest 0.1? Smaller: -2.2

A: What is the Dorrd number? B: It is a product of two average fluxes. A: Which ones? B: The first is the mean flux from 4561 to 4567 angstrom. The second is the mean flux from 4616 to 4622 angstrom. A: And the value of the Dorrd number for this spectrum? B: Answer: 182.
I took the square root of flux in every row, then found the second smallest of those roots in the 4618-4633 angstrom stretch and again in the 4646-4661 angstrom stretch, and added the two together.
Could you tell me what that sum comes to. 6.97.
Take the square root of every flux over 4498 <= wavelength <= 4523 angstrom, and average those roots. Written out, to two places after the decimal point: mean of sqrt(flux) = 3.70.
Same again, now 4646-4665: 3.60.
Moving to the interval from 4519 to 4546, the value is 3.62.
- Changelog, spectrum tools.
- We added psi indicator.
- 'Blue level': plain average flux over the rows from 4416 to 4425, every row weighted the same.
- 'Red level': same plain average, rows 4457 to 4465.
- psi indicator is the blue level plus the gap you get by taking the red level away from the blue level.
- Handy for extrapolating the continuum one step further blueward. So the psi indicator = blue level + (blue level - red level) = 11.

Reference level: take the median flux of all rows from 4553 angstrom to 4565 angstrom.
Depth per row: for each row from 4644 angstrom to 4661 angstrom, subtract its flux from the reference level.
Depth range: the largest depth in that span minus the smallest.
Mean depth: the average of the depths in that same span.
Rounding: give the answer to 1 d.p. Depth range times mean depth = 1.2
